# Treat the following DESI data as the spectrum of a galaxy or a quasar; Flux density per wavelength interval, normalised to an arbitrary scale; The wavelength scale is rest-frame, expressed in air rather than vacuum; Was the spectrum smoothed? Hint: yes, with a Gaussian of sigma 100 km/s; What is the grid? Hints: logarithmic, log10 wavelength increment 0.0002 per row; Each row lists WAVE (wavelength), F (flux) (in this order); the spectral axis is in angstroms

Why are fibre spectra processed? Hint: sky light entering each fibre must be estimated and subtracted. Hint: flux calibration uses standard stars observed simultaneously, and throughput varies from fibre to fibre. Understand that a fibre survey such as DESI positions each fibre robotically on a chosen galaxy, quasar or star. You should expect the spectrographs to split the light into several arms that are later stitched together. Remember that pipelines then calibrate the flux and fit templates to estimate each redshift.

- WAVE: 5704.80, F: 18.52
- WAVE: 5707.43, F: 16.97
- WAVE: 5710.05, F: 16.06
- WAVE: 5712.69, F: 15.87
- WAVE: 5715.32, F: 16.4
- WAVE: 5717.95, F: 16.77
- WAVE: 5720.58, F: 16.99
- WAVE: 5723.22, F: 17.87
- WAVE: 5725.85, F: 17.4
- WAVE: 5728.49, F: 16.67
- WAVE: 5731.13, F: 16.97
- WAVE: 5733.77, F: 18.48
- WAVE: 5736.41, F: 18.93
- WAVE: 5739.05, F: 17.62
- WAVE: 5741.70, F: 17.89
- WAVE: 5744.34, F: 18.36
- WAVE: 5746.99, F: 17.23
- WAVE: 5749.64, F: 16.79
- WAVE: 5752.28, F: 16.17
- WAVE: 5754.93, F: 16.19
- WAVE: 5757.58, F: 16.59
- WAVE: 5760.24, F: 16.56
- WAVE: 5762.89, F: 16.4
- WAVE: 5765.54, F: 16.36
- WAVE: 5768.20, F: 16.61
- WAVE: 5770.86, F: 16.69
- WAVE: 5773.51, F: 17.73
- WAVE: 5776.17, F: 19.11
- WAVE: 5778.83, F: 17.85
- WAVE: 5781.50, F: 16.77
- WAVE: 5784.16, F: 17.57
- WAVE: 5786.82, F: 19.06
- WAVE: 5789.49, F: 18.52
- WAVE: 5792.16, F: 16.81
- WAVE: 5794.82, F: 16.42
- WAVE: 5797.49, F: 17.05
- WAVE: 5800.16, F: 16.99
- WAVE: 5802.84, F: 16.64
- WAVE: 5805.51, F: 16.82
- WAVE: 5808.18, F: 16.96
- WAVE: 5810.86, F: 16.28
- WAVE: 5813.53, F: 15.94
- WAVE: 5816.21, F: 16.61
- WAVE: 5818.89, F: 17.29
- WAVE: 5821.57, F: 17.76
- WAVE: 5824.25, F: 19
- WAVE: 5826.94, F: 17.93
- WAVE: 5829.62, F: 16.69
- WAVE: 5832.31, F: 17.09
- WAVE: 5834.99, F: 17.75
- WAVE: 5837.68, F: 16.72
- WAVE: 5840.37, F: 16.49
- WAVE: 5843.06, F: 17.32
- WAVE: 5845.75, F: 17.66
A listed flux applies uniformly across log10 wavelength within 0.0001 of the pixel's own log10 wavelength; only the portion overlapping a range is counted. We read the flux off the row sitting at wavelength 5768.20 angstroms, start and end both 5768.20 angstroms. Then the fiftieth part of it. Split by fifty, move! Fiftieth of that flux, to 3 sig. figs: 0.332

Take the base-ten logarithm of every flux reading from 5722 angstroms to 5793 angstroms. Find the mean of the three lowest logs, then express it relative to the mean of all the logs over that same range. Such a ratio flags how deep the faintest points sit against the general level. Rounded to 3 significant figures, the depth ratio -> 0.977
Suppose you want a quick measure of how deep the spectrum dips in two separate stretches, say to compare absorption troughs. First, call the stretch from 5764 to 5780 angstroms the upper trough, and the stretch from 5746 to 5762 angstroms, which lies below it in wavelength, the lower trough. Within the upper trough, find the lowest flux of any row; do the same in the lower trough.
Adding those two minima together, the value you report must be 32.5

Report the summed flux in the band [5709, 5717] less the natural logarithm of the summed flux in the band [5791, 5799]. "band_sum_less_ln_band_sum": 44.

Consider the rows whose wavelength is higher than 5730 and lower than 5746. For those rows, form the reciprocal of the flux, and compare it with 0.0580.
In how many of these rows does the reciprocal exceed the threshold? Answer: 1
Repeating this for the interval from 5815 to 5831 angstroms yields 2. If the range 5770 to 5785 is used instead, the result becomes 2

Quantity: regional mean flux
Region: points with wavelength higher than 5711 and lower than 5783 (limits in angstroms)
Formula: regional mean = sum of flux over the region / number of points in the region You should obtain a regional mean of 17.2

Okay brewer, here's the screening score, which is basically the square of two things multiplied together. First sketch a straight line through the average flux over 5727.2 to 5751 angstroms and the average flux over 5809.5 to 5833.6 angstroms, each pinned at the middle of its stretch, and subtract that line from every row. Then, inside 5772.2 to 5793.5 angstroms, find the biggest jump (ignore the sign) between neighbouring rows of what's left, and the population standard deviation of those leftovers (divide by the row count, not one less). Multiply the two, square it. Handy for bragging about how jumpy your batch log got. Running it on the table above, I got 2.05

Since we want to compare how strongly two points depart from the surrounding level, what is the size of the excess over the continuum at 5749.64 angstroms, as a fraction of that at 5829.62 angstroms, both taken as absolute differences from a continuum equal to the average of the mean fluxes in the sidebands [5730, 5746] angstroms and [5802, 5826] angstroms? 0.9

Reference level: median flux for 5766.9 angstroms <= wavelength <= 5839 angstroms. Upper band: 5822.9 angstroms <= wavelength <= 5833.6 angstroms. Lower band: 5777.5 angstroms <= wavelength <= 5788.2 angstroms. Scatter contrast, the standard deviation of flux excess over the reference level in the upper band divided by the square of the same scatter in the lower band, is 1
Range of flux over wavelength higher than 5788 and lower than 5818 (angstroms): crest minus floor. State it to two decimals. 2.58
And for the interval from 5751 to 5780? 2.94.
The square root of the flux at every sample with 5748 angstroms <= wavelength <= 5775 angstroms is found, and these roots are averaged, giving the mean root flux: 4.08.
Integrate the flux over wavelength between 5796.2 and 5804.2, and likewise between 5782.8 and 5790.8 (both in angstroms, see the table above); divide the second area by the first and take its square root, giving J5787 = 1.04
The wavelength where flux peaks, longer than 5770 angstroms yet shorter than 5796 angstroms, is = 5776.17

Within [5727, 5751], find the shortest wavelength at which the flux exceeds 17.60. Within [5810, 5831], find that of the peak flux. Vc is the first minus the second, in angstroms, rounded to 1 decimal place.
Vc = -90.5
